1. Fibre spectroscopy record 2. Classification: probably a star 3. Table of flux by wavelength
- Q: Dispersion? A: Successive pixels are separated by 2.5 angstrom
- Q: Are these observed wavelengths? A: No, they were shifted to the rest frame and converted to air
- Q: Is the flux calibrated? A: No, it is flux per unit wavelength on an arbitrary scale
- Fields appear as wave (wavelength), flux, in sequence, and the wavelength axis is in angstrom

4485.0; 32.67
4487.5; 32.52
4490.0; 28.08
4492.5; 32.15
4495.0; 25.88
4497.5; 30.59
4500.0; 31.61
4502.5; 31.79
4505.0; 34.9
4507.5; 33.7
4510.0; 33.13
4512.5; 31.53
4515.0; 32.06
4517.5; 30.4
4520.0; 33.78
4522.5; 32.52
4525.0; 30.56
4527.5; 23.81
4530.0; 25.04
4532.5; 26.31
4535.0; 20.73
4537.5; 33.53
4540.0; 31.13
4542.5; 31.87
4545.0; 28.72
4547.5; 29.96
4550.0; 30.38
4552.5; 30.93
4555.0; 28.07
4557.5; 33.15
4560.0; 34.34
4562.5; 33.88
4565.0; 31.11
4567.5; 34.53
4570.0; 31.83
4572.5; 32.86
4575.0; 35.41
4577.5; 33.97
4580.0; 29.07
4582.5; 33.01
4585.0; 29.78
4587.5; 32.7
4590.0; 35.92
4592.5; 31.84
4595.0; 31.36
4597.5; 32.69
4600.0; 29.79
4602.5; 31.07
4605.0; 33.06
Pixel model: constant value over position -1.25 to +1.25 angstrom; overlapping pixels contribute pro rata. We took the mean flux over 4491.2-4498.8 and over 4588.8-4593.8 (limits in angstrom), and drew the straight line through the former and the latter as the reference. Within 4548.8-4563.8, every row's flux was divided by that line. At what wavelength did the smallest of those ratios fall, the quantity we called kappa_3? 4555.0 angstrom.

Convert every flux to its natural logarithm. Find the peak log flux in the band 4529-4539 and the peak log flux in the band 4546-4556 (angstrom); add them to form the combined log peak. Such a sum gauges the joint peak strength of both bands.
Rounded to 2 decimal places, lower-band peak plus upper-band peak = 6.94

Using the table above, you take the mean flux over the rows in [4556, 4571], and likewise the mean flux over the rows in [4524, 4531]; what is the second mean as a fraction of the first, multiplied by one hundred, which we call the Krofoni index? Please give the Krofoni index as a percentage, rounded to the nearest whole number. 80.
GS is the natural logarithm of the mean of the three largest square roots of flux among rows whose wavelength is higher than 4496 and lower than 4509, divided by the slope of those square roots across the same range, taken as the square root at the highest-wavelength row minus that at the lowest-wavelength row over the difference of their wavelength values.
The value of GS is 5.4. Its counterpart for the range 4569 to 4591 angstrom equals 5.8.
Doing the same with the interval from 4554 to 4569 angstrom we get 4.8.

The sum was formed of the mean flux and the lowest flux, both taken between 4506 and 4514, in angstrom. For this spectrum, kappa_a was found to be 64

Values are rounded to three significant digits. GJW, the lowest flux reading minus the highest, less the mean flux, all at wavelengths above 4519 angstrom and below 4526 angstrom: -35.5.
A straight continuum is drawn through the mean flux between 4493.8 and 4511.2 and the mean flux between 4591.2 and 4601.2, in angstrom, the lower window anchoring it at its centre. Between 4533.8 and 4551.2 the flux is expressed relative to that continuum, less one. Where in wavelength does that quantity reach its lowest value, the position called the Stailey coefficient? 4535.0 angstrom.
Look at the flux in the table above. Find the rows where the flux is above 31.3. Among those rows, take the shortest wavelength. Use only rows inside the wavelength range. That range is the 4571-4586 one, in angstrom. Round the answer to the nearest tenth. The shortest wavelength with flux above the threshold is 4572.5 angstrom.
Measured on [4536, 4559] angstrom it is 4537.5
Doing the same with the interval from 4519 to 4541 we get 4520.0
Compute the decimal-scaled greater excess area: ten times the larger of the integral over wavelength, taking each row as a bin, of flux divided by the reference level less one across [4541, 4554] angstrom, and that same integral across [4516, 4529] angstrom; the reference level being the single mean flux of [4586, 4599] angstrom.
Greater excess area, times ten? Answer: -10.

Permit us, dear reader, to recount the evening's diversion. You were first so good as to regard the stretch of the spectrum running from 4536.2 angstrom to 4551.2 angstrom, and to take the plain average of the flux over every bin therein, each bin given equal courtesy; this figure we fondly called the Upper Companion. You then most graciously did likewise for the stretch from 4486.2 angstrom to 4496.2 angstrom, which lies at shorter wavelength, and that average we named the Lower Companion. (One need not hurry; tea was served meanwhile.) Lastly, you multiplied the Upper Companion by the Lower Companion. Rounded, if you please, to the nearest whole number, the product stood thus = 917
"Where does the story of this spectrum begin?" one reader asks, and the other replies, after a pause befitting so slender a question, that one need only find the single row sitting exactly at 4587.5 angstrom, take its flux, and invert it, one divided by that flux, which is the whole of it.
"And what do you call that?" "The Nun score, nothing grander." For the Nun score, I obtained 0.0306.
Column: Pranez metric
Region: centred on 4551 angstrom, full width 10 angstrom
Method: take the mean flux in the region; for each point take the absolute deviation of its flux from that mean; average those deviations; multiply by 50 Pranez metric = 44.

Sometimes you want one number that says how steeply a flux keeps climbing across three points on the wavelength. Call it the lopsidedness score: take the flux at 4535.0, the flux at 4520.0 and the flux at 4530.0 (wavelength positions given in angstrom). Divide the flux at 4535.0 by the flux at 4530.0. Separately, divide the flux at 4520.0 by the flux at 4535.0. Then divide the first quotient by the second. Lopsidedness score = 0.5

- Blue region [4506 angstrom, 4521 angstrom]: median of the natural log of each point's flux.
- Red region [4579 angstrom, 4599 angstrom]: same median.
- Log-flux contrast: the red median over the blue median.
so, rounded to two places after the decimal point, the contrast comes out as 1.00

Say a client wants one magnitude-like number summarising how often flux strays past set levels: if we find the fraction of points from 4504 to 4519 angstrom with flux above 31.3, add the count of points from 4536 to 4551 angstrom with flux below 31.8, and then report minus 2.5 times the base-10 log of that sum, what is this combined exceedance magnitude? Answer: -1.7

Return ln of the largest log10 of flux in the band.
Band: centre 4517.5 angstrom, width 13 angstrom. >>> 0.424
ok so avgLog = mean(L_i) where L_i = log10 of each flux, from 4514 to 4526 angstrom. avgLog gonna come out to 1.50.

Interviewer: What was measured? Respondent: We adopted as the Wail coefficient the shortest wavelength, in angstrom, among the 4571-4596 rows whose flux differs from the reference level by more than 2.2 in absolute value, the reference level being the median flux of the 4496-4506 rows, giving 4575.0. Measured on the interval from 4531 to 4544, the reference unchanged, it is 4532.5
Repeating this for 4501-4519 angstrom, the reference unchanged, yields 4505.0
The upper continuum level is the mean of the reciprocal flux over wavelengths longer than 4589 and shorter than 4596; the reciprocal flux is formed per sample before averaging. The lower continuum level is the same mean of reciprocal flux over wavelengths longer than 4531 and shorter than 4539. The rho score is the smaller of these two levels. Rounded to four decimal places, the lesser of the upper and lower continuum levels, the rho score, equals 0.0304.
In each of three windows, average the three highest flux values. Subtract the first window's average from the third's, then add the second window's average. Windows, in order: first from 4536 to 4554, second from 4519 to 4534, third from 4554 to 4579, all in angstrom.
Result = 34.9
